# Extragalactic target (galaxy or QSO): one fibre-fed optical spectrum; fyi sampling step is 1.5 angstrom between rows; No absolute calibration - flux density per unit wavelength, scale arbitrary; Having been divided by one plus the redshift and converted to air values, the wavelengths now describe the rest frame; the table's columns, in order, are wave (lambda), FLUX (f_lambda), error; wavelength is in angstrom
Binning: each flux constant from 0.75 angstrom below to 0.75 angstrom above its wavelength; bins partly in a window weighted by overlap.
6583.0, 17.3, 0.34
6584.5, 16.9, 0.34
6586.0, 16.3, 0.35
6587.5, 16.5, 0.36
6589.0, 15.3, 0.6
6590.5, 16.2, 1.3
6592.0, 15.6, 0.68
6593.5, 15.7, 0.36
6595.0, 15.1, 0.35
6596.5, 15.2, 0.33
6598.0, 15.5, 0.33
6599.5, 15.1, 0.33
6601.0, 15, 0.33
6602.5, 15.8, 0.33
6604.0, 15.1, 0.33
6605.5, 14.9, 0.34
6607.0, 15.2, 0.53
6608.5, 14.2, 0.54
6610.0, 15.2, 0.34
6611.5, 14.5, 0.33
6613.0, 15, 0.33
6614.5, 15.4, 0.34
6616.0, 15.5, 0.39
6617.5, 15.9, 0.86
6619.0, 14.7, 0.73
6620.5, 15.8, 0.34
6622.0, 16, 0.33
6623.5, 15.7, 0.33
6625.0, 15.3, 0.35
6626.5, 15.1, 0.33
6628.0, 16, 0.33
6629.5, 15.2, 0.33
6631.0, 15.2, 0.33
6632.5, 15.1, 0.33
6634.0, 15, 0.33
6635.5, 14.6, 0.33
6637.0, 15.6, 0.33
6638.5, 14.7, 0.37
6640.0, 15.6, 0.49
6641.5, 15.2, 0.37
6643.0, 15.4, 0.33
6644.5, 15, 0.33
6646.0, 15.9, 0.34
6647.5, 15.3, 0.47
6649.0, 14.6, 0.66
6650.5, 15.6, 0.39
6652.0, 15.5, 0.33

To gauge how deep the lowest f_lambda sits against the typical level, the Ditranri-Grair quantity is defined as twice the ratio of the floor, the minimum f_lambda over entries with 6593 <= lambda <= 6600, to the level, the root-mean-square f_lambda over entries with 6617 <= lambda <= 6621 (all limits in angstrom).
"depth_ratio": 1.95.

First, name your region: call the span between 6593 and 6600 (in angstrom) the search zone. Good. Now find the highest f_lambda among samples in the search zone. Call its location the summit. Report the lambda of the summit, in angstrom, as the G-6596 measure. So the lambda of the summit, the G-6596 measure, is 6593.5 angstrom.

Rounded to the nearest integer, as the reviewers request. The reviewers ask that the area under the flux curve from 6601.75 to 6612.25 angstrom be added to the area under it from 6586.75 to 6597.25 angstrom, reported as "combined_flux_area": 322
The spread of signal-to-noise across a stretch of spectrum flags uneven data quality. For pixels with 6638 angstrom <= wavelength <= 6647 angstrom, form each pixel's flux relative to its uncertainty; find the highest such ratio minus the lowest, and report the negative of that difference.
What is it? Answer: -15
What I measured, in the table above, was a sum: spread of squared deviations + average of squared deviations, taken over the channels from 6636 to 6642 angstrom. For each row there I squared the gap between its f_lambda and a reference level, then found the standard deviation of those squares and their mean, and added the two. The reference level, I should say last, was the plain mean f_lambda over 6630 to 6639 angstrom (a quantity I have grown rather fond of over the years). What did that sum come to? 0.3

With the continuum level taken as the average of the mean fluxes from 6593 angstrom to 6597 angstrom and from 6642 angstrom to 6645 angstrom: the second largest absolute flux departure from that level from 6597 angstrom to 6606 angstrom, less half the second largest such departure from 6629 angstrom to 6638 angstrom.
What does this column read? 0.2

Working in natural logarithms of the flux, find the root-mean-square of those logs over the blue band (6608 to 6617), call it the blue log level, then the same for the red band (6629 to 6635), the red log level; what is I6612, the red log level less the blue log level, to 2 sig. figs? 0.011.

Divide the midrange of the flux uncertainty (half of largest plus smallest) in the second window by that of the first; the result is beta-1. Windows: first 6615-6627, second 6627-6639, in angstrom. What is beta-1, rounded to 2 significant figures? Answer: 0.59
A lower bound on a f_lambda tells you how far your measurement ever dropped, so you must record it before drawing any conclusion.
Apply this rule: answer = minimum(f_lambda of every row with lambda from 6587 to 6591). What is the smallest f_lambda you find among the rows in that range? 15.3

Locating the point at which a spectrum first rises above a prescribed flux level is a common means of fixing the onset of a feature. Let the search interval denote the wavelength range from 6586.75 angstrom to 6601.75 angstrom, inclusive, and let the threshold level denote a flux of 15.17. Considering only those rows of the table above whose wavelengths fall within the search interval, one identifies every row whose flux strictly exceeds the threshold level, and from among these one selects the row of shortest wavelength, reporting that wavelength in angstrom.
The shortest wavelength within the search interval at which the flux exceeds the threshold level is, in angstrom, 6587.5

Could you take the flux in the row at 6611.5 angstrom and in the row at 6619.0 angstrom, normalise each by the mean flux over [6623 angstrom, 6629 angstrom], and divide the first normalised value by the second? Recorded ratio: 0.99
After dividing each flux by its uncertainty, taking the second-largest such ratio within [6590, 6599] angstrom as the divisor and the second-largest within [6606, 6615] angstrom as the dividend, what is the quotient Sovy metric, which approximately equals 0.98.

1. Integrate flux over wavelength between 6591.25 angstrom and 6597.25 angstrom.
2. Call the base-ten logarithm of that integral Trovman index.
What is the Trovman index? 1.966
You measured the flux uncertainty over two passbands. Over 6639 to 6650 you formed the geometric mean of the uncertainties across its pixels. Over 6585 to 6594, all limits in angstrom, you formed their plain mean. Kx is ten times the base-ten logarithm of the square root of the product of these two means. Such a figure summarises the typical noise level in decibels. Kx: -3.0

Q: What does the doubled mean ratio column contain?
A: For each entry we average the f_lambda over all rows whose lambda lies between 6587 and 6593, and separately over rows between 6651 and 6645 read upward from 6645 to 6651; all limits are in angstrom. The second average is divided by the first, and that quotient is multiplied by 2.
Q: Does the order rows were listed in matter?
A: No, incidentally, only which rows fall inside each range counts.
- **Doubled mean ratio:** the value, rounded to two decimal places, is 1.93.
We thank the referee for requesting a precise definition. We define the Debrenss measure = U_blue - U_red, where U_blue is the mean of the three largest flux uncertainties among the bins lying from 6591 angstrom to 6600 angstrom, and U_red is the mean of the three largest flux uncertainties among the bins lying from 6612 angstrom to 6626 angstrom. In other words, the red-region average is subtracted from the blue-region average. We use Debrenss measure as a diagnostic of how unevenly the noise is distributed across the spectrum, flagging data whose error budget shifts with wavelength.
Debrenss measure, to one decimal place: -0.2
